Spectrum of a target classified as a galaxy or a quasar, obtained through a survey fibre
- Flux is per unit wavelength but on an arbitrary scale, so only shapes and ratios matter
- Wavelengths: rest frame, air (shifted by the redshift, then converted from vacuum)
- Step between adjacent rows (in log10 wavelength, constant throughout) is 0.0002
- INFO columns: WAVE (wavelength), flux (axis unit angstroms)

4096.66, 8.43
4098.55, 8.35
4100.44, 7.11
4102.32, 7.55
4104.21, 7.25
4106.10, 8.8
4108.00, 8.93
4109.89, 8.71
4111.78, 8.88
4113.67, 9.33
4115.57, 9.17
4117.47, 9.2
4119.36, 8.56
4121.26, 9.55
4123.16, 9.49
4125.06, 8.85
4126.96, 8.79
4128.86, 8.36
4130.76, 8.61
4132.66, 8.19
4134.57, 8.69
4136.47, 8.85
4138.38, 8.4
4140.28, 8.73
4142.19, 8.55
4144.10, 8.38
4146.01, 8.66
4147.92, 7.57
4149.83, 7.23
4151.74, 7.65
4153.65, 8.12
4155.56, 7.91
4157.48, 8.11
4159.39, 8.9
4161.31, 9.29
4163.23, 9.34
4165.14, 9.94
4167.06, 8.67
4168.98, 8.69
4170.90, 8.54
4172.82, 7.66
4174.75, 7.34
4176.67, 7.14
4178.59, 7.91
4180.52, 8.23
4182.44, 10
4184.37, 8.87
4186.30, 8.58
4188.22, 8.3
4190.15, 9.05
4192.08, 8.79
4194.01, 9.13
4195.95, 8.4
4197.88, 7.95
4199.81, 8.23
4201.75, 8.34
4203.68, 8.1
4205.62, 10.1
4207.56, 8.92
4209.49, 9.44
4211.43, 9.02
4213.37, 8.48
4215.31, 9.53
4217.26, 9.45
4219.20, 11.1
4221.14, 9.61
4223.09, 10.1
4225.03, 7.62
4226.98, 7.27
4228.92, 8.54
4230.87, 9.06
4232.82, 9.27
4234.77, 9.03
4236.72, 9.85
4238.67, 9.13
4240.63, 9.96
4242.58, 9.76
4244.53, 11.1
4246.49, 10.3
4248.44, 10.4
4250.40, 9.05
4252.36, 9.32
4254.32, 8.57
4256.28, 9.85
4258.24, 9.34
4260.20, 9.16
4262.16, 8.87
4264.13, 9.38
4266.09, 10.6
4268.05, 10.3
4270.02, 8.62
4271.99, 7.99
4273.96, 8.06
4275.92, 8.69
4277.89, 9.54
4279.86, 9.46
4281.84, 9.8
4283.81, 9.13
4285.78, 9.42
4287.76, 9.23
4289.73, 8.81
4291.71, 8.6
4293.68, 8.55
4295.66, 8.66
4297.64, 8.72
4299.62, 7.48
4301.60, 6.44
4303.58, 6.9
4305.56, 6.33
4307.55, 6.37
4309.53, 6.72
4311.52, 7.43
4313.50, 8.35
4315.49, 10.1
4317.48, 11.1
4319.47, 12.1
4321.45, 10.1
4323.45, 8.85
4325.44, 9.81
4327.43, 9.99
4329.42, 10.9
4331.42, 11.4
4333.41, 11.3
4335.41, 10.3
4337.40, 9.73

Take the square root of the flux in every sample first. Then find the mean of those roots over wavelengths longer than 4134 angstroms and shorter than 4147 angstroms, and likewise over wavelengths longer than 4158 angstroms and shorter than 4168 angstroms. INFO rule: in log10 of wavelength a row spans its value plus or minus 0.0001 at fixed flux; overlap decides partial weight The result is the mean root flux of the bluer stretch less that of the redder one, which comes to -0.10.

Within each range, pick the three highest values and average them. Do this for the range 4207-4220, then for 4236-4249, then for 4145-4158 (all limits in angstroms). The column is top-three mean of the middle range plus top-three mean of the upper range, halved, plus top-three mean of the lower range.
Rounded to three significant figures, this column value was 18.6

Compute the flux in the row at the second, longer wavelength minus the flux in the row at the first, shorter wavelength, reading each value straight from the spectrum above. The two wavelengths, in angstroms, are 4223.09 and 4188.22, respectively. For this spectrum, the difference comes 1.8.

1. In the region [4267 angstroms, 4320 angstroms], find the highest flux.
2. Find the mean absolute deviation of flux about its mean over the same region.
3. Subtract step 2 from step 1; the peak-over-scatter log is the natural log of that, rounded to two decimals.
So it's 2.40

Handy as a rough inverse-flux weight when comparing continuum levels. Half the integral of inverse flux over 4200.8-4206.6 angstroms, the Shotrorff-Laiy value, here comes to 0.331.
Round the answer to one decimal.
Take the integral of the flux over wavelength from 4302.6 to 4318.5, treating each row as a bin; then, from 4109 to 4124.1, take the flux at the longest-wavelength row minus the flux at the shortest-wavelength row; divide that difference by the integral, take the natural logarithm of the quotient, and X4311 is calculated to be -5.1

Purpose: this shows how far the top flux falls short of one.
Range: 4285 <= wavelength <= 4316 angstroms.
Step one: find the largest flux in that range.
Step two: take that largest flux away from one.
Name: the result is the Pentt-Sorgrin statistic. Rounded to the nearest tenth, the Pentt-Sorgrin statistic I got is -9.1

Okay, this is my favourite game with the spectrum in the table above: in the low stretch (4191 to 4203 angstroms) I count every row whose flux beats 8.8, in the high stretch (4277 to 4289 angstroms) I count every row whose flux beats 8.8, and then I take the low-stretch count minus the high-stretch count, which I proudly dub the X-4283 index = -5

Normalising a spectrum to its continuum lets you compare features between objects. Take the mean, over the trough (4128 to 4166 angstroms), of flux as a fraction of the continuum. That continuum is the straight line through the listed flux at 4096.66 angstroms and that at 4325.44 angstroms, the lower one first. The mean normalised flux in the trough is 0.970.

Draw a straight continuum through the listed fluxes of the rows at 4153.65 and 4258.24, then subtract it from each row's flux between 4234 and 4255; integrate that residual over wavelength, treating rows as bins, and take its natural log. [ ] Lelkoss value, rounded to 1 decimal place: 2.4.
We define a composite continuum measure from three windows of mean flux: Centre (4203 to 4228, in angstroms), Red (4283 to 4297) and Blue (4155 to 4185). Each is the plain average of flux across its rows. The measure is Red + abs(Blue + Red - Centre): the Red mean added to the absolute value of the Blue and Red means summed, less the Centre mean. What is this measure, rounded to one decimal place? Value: 17.2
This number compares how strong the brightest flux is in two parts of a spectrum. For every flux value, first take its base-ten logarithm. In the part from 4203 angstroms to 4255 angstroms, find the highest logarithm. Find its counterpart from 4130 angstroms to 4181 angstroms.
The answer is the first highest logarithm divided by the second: 1.048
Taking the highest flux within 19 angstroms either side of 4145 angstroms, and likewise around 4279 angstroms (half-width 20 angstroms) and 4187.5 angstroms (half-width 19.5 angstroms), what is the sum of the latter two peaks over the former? 2.22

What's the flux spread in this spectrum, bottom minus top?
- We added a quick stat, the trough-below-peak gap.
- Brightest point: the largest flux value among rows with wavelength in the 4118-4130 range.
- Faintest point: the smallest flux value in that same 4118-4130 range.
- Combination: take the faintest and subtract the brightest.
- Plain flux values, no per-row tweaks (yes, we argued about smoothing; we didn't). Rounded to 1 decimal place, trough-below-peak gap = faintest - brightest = -1.2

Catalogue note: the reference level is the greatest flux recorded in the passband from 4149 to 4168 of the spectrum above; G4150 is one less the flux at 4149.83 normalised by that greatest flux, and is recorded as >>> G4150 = 0.27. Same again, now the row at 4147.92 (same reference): 0.24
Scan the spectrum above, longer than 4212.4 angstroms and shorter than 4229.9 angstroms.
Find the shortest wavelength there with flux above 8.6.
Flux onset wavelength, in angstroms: 4215.31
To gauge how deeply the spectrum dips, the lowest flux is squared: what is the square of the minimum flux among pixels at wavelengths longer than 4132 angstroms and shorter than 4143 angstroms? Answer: 67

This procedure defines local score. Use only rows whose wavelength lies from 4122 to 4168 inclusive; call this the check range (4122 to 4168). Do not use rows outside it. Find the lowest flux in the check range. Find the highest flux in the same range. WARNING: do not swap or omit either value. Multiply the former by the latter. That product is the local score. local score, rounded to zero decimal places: 72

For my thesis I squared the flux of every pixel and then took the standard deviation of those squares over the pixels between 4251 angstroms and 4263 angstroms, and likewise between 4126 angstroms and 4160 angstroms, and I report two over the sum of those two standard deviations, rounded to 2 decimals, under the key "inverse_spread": 0.13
